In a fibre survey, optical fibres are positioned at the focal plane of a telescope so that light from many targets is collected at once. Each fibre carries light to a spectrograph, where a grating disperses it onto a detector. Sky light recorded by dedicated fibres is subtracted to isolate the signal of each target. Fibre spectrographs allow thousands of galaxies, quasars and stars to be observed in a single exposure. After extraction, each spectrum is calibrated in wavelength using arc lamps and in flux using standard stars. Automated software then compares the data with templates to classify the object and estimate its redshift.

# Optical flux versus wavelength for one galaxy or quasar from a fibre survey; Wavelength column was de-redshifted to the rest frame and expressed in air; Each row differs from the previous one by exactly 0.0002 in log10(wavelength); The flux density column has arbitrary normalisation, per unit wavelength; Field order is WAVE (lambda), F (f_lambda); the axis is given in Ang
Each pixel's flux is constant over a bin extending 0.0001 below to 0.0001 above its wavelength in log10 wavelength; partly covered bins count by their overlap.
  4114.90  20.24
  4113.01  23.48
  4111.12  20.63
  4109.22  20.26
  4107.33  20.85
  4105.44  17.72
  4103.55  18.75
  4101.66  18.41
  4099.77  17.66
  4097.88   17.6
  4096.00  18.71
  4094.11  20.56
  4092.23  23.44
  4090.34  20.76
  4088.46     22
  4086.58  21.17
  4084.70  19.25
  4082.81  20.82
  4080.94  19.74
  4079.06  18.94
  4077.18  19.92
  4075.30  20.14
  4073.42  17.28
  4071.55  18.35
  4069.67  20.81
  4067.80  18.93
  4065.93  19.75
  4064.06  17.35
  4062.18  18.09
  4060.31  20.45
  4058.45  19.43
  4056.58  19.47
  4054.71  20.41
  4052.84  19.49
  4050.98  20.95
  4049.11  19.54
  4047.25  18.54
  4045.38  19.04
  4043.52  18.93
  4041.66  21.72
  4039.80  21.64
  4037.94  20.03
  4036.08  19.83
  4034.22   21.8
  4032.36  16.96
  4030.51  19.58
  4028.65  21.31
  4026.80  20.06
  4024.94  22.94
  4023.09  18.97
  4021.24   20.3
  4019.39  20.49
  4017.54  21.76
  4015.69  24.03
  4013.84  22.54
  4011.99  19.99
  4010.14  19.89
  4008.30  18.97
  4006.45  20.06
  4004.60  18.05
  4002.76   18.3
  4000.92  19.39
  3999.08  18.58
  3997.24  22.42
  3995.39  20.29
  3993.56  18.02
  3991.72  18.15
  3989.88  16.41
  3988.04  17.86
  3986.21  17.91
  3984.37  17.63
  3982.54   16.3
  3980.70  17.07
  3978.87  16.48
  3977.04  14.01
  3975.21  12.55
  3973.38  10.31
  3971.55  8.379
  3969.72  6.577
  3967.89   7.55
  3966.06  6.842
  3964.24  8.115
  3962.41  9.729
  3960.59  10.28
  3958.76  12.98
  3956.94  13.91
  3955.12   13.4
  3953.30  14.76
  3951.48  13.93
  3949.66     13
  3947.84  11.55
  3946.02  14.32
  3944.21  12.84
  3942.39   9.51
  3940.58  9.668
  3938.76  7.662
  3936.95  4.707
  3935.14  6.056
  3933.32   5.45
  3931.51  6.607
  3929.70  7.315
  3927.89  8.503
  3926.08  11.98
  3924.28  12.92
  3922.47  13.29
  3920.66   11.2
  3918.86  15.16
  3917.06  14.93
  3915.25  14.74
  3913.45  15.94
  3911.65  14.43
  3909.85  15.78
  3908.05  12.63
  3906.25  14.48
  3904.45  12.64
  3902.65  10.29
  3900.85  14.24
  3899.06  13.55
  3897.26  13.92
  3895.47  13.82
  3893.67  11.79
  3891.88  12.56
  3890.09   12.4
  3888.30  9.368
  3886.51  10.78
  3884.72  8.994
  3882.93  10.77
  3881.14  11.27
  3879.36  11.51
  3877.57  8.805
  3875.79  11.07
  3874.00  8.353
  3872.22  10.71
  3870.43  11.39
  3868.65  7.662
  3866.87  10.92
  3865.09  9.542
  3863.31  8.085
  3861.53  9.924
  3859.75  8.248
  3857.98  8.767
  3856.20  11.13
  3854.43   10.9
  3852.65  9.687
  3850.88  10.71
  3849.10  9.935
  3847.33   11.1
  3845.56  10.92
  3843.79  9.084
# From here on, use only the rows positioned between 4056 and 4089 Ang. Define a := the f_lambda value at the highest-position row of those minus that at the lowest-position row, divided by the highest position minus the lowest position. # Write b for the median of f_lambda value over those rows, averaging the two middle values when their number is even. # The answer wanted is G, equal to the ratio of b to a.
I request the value 247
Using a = 0.079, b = 19.6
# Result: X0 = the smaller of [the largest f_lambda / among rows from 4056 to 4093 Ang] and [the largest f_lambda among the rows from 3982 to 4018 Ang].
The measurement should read 23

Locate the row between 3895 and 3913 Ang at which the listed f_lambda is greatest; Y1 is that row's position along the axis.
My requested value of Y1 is 3909.85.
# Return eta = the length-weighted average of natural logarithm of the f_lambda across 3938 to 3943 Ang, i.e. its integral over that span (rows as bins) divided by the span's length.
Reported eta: 2.2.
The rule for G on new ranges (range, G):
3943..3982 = 111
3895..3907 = 226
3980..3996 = 81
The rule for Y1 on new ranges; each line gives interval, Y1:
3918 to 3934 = 3918.86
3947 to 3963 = 3953.30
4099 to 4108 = 4107.33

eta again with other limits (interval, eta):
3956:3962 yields 2.5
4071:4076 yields 2.9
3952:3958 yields 2.6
